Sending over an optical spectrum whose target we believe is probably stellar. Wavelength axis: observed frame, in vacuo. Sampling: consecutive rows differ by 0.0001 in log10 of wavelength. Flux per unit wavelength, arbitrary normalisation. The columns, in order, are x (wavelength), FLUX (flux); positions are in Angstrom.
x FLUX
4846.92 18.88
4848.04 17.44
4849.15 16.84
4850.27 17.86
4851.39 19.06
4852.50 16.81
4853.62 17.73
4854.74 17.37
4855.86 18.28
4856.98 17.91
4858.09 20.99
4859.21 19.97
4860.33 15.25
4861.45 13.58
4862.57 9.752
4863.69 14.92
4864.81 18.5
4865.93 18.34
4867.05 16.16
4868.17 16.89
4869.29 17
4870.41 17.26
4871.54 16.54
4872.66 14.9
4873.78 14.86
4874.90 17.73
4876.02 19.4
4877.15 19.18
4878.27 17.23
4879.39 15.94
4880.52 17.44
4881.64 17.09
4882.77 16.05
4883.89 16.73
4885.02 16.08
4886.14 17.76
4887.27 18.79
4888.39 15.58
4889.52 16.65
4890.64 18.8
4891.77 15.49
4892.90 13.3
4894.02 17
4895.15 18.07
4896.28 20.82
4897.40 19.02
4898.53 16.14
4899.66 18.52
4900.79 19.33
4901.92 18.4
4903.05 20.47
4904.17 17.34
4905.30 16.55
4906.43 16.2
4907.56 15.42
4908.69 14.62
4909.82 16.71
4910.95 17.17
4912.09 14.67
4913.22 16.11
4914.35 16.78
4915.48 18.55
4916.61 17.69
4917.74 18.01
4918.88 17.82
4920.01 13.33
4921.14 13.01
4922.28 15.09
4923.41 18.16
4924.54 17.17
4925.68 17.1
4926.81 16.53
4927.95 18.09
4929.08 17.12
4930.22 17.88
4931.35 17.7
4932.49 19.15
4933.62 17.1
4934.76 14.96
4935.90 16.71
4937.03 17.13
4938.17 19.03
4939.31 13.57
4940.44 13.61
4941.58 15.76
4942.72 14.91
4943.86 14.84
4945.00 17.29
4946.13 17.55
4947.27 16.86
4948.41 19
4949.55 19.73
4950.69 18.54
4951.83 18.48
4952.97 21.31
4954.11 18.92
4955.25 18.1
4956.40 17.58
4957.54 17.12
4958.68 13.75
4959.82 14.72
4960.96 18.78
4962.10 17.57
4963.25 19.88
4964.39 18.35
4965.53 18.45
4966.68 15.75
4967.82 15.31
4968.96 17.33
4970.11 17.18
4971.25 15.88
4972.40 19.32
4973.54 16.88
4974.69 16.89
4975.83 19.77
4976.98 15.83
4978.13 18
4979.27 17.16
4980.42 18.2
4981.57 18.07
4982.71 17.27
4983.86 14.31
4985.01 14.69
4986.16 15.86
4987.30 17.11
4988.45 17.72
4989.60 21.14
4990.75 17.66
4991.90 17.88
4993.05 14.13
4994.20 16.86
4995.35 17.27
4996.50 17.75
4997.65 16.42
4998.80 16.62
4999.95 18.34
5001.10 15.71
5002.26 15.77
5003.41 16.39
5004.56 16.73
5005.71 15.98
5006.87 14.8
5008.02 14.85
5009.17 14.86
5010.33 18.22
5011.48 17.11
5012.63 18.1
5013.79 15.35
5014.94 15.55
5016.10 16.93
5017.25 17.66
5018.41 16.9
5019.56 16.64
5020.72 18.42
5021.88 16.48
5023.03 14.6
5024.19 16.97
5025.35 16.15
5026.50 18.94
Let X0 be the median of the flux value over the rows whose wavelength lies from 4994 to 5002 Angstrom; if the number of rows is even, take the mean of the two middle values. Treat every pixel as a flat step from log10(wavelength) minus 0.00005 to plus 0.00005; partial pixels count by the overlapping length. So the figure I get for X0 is 16.9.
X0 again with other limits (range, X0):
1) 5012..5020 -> 16.9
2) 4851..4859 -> 17.9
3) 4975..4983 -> 18.0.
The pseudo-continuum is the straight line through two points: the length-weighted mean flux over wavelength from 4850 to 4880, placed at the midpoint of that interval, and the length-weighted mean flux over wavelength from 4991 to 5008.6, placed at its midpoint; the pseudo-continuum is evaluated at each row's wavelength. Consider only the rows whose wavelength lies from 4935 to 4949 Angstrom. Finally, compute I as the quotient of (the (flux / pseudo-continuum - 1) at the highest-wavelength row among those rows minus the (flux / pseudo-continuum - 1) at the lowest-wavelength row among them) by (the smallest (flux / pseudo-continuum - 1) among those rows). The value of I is -0.8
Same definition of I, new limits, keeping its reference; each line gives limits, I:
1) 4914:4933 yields -0.7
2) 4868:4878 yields -1.1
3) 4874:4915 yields 0.2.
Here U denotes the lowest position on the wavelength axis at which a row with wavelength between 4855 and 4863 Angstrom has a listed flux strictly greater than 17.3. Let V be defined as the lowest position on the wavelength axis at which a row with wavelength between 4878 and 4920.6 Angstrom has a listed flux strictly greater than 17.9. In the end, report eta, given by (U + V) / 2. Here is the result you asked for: 4871.6 Angstrom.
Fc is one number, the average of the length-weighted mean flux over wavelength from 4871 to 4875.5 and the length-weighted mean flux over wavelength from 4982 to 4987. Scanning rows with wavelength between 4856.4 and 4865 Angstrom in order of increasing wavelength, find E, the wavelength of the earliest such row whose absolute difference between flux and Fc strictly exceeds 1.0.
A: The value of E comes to 4856.98 Angstrom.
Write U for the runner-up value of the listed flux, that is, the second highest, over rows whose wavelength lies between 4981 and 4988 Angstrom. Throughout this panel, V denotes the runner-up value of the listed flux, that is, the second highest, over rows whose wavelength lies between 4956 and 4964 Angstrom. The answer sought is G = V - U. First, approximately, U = 17.27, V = 18.78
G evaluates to 1.5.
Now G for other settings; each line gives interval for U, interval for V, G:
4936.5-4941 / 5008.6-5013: 1.0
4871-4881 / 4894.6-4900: -0.2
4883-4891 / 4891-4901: 0.5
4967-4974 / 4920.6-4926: -0.2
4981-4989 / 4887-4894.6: 1.1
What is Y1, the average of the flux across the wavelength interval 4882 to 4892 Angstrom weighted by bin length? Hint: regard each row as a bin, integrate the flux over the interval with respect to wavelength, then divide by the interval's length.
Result 16.9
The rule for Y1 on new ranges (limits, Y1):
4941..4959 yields 17.5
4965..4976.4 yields 17.3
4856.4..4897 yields 16.9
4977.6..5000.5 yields 17.1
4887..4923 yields 16.9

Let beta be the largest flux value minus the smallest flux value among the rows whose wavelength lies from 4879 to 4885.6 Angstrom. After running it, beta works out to 1.5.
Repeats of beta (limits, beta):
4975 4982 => 3.9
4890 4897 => 7.5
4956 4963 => 5.0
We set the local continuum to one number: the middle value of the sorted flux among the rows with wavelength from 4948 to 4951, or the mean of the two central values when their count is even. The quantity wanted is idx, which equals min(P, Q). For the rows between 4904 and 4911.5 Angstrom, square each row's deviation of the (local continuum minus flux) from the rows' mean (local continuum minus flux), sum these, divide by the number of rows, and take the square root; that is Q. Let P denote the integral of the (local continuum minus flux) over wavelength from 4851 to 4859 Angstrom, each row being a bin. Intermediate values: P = 5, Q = 0.90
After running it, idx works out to 0.9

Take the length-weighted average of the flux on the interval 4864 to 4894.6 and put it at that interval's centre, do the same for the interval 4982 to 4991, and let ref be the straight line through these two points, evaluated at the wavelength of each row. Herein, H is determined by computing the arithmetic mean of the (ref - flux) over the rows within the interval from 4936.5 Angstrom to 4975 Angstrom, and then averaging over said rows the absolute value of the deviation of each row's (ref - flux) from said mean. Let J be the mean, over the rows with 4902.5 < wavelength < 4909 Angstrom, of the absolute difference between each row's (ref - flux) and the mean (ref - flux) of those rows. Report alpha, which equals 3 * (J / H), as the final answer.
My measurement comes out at 2.9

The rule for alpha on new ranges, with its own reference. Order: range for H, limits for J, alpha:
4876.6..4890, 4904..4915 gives 2.6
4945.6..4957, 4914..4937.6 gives 3.8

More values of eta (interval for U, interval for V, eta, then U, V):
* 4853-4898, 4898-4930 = 4876.6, 4853.62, 4899.66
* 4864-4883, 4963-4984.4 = 4914.0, 4864.81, 4963.25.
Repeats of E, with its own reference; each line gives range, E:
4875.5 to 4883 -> 4876.02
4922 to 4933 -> 4923.41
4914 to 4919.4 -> 4915.48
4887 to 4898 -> 4887.27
